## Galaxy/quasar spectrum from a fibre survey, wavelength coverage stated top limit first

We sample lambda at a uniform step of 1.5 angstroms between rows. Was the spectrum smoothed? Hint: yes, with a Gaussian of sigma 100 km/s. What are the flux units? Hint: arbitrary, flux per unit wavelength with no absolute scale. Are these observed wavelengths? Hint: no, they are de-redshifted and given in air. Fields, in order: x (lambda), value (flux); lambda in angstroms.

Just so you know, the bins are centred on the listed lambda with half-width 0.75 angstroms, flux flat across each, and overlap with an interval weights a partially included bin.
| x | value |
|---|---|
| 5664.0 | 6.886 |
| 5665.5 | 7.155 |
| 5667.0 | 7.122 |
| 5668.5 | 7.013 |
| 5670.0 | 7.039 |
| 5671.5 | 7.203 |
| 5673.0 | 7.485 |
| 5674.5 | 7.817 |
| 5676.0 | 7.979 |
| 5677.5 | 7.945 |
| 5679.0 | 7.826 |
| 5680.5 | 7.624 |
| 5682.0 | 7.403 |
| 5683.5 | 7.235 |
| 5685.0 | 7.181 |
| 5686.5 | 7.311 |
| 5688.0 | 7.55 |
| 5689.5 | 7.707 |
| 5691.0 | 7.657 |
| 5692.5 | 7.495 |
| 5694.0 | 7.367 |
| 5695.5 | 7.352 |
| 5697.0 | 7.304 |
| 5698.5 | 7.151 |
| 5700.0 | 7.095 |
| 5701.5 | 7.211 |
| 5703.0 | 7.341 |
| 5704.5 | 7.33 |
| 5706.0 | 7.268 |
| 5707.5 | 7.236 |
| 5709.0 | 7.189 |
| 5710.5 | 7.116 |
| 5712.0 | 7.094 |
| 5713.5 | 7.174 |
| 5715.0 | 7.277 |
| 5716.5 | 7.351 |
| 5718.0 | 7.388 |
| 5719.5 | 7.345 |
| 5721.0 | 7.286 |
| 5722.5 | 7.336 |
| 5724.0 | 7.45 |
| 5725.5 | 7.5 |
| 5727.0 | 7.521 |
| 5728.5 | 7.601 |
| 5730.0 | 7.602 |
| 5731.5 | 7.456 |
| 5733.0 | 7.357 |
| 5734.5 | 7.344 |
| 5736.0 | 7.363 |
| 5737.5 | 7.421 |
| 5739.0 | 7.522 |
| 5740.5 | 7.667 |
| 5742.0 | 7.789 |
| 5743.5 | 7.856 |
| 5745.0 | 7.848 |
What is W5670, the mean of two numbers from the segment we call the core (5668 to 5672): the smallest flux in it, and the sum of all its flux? 14.1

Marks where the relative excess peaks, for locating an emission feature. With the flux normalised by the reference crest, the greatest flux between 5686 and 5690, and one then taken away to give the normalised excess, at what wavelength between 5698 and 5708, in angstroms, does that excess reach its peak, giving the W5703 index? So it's 5703.0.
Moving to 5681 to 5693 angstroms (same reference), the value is 5689.5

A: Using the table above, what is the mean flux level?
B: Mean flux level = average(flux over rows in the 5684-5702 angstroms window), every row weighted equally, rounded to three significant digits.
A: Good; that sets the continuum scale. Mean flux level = 7.37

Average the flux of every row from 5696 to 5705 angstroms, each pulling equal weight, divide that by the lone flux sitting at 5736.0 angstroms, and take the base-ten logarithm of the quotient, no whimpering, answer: -0.007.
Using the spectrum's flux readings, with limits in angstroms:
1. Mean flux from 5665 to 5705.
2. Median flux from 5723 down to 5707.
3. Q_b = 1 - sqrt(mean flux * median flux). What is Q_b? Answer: -6.34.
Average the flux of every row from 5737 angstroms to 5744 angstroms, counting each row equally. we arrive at 7.65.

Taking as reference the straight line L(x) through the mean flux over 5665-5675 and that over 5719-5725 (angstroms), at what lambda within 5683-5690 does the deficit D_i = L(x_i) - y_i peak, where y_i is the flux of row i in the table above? 5685.0 angstroms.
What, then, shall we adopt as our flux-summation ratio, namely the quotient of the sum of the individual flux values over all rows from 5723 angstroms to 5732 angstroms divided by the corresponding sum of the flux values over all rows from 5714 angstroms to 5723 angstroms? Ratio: 1.03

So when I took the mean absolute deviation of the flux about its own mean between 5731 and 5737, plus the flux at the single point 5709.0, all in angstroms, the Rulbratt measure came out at 7.227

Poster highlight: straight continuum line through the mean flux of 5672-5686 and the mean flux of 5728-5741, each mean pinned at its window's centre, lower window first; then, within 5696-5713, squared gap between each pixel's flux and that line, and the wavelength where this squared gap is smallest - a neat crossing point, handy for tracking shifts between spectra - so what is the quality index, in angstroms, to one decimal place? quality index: 5703.0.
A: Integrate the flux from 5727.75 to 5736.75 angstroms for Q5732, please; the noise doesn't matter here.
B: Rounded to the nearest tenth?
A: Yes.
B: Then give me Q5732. 67.1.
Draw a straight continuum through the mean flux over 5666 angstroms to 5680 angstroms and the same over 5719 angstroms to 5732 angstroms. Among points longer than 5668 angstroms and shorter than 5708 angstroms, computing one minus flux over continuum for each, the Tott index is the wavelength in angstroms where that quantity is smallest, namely 5676.0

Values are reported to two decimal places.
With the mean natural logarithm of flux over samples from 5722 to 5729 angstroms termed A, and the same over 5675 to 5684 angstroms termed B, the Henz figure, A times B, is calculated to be 4.10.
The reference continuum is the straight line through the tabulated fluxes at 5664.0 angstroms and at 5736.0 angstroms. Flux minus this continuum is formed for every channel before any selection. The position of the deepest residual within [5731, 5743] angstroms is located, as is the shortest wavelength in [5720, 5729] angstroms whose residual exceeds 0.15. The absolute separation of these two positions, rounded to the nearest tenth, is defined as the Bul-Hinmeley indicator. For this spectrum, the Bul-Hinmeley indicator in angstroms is 10.5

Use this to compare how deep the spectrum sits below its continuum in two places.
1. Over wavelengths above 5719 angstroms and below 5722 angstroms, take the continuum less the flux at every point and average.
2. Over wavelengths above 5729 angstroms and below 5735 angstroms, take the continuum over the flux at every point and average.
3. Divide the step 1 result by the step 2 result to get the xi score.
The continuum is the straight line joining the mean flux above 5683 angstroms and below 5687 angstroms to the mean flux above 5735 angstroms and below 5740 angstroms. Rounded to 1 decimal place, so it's 0.1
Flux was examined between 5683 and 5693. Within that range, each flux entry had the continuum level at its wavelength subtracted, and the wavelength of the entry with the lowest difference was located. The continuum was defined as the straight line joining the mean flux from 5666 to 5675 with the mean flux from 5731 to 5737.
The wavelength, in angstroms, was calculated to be 5685.0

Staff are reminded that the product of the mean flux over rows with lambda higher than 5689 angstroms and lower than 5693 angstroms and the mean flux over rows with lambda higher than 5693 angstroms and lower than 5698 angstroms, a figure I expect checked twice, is 55.9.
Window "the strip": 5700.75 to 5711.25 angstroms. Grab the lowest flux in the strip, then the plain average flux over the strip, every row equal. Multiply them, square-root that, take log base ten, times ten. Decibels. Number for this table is 8.56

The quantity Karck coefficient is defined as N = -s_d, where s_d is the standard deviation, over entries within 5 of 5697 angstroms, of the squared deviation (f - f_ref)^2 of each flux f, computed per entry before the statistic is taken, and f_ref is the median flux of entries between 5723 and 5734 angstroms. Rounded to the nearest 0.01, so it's -0.06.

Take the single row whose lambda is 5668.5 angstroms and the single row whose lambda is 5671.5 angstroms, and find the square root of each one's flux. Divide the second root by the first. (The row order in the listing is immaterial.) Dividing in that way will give 1.01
